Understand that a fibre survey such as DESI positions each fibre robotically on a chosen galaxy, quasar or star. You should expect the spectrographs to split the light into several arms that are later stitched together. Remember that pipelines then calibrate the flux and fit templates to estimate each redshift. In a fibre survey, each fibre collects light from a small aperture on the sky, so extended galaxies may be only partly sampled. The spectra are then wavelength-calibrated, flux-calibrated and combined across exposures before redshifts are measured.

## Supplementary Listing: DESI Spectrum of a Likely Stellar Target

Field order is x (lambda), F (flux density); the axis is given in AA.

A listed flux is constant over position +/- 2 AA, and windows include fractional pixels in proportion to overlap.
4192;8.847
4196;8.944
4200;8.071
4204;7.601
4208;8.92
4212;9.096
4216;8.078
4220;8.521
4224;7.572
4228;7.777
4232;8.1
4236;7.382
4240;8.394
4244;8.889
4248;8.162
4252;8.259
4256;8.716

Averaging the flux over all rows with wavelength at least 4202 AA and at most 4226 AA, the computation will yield 8.3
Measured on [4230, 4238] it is 7.7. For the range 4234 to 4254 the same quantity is 8.2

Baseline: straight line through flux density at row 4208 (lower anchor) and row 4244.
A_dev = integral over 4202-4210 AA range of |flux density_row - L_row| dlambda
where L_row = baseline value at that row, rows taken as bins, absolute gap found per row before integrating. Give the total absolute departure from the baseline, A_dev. 5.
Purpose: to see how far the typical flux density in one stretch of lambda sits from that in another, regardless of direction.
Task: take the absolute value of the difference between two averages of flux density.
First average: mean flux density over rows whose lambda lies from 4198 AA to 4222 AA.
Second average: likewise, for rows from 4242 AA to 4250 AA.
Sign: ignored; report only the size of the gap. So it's 0.14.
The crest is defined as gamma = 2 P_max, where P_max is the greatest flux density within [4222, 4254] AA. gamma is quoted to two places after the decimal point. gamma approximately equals 17.78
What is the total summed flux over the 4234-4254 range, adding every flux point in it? 41.1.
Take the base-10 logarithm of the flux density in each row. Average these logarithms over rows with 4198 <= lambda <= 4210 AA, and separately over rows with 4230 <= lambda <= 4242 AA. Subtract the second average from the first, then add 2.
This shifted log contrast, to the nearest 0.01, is 2.01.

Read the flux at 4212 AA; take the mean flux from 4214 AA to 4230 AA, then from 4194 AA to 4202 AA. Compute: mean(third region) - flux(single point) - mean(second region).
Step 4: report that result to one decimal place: -8.6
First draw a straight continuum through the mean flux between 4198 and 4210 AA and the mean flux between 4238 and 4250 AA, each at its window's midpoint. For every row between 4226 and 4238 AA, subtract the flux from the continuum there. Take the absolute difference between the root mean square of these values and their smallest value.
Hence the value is 0.42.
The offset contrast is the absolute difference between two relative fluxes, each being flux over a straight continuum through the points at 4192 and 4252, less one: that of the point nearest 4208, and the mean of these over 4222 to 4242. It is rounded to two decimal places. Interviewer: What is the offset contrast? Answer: 0.10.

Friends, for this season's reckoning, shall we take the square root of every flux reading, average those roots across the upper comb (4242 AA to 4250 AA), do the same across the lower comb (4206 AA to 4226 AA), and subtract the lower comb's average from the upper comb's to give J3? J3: 0.016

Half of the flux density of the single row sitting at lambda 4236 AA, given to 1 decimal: 3.7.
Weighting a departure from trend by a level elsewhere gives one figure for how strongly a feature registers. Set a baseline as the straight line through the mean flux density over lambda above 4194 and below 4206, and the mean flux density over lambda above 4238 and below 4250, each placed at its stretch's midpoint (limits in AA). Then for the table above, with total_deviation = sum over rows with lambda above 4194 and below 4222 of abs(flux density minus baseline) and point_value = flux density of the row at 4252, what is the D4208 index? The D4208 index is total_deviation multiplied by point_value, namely 28.3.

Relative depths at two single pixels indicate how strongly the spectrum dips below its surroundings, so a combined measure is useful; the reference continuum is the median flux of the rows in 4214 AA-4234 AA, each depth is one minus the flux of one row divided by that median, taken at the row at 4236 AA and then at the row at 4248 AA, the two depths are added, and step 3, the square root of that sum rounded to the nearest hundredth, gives 0.28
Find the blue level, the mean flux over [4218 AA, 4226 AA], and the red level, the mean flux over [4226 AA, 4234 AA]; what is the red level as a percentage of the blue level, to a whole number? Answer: 99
